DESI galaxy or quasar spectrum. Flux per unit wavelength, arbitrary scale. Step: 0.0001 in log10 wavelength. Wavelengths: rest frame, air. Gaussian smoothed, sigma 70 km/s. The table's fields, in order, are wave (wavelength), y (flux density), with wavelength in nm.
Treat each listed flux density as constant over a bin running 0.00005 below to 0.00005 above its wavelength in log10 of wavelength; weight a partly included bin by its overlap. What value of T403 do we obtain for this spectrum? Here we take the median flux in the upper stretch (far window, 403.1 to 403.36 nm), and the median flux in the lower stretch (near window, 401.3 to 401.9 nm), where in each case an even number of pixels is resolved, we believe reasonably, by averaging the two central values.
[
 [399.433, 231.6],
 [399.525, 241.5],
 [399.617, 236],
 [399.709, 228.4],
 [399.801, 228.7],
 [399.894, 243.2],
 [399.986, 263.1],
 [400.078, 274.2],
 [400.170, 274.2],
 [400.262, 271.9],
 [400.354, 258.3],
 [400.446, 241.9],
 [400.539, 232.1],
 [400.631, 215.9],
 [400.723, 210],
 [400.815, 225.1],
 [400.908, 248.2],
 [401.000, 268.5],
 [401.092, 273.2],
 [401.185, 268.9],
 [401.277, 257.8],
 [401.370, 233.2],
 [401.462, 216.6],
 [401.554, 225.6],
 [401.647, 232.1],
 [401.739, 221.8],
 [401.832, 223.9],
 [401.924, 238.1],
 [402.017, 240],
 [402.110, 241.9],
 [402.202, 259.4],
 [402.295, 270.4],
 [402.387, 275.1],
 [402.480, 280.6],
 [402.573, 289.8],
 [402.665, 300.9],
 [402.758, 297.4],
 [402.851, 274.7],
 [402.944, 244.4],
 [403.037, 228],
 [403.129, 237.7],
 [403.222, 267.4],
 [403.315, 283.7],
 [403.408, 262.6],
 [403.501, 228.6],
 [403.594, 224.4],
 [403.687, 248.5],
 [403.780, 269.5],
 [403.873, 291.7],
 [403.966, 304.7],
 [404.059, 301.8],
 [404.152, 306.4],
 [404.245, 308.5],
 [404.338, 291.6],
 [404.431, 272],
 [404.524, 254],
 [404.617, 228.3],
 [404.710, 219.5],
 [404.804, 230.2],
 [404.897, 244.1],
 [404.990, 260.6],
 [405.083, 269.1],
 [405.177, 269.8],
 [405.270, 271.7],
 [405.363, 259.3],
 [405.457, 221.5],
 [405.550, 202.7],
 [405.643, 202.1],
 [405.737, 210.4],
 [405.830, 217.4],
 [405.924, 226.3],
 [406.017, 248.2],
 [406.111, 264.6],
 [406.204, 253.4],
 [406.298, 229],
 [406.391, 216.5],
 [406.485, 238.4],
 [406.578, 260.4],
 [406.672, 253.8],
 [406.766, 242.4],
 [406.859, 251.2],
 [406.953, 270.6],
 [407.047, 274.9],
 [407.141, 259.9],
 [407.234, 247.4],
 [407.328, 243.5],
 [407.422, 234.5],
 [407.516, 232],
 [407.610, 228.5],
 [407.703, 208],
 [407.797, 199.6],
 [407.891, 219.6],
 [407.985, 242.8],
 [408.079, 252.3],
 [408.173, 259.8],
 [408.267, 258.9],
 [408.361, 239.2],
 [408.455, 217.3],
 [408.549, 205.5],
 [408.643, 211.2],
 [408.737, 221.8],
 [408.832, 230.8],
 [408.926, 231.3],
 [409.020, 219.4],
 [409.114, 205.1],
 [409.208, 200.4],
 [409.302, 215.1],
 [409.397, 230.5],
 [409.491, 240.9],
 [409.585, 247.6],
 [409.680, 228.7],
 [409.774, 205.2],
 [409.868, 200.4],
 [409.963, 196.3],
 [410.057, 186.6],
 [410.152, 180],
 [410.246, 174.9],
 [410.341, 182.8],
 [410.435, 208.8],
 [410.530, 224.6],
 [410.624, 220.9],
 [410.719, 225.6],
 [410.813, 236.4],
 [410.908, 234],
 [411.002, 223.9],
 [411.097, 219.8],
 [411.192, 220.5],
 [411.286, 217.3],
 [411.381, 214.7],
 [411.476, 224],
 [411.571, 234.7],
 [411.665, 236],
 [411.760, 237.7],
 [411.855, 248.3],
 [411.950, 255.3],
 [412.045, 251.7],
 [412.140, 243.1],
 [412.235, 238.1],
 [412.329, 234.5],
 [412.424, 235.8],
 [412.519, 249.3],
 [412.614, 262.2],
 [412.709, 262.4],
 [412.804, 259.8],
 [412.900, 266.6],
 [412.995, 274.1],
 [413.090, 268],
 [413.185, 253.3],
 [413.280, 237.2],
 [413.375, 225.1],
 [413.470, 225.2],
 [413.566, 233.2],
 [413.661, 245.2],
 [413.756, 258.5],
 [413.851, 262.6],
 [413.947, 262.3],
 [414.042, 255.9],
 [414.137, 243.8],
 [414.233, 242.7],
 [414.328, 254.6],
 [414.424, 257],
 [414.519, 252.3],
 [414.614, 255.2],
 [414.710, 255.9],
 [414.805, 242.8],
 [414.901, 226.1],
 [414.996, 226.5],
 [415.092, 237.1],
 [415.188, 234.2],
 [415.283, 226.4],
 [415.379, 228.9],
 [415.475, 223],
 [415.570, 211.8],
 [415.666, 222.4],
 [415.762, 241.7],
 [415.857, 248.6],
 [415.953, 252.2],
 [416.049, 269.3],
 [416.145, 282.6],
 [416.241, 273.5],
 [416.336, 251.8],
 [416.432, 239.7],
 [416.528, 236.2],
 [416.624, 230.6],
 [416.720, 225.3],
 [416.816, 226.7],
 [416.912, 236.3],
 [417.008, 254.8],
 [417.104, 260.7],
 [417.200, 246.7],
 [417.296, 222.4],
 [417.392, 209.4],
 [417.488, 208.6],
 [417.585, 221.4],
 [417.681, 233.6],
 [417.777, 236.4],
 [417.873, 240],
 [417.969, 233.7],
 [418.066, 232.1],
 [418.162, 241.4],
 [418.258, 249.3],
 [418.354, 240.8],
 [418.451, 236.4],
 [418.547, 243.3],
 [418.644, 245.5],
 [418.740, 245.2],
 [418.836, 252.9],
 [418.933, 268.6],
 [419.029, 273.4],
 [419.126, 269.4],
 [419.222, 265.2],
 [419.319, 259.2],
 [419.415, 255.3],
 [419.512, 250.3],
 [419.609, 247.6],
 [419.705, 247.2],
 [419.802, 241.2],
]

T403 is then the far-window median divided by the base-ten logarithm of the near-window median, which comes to 114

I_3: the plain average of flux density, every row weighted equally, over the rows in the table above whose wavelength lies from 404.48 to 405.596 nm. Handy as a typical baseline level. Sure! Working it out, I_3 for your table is 244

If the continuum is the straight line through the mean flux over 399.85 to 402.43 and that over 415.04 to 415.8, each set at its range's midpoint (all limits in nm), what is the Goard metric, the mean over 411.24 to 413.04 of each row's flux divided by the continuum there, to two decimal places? 1.05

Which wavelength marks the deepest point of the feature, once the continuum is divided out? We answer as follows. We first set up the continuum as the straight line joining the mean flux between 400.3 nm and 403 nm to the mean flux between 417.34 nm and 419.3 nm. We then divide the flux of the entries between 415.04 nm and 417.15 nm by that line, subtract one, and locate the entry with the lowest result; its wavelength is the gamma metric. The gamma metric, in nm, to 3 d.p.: 415.570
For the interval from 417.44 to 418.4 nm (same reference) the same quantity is 417.488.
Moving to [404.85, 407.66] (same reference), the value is 405.643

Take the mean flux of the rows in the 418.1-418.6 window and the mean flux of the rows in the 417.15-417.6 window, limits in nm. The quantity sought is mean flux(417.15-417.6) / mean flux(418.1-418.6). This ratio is 0.92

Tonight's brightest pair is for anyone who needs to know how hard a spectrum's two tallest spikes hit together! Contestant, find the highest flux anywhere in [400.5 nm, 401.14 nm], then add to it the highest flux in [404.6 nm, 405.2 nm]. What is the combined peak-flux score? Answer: 543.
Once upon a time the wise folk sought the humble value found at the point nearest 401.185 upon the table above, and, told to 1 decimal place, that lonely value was 268.9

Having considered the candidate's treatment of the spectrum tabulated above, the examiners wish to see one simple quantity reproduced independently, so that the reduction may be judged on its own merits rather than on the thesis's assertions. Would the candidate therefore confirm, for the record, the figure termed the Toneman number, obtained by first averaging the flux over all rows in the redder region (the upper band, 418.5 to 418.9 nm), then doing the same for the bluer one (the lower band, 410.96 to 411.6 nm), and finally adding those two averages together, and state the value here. 469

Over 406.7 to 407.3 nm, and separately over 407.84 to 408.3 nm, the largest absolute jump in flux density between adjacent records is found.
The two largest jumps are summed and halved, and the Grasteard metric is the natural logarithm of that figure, 3.06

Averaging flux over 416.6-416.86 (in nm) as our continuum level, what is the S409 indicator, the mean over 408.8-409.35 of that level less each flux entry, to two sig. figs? 11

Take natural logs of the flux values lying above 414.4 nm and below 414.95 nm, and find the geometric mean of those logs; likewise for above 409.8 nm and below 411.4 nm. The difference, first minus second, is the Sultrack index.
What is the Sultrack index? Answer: 0.17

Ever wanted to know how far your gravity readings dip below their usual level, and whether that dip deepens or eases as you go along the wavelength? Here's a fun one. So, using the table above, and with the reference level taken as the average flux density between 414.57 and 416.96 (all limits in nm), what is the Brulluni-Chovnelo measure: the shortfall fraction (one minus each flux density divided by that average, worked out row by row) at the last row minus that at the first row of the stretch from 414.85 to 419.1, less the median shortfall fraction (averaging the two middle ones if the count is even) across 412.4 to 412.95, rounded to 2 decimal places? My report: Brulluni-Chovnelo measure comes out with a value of -0.11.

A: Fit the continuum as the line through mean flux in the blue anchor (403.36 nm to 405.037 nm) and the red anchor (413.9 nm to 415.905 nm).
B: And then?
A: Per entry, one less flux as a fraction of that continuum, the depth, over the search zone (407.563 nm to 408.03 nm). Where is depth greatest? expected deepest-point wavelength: 407.797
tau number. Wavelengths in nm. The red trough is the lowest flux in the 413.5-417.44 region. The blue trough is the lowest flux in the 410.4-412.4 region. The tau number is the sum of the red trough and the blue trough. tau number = 418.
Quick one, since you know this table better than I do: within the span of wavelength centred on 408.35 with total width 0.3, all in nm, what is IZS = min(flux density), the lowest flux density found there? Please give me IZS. 217.3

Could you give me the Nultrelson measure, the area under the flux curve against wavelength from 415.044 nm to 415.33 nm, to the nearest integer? 67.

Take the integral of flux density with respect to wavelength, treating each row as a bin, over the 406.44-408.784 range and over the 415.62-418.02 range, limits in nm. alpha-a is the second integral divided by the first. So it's 1.03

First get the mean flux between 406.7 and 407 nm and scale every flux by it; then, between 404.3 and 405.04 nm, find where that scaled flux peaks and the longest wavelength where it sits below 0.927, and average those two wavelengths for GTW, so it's 404.57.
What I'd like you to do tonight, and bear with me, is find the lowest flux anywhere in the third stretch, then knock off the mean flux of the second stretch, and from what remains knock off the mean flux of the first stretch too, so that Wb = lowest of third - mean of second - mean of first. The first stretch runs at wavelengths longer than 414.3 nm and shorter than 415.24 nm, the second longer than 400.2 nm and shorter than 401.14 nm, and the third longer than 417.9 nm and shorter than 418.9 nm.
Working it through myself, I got -257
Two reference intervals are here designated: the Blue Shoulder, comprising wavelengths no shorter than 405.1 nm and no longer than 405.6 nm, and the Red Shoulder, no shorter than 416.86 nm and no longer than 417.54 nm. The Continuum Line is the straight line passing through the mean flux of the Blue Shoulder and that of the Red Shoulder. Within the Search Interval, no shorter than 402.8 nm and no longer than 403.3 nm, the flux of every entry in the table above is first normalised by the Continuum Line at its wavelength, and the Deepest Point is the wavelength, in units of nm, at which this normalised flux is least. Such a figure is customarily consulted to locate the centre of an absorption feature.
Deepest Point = 403.037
